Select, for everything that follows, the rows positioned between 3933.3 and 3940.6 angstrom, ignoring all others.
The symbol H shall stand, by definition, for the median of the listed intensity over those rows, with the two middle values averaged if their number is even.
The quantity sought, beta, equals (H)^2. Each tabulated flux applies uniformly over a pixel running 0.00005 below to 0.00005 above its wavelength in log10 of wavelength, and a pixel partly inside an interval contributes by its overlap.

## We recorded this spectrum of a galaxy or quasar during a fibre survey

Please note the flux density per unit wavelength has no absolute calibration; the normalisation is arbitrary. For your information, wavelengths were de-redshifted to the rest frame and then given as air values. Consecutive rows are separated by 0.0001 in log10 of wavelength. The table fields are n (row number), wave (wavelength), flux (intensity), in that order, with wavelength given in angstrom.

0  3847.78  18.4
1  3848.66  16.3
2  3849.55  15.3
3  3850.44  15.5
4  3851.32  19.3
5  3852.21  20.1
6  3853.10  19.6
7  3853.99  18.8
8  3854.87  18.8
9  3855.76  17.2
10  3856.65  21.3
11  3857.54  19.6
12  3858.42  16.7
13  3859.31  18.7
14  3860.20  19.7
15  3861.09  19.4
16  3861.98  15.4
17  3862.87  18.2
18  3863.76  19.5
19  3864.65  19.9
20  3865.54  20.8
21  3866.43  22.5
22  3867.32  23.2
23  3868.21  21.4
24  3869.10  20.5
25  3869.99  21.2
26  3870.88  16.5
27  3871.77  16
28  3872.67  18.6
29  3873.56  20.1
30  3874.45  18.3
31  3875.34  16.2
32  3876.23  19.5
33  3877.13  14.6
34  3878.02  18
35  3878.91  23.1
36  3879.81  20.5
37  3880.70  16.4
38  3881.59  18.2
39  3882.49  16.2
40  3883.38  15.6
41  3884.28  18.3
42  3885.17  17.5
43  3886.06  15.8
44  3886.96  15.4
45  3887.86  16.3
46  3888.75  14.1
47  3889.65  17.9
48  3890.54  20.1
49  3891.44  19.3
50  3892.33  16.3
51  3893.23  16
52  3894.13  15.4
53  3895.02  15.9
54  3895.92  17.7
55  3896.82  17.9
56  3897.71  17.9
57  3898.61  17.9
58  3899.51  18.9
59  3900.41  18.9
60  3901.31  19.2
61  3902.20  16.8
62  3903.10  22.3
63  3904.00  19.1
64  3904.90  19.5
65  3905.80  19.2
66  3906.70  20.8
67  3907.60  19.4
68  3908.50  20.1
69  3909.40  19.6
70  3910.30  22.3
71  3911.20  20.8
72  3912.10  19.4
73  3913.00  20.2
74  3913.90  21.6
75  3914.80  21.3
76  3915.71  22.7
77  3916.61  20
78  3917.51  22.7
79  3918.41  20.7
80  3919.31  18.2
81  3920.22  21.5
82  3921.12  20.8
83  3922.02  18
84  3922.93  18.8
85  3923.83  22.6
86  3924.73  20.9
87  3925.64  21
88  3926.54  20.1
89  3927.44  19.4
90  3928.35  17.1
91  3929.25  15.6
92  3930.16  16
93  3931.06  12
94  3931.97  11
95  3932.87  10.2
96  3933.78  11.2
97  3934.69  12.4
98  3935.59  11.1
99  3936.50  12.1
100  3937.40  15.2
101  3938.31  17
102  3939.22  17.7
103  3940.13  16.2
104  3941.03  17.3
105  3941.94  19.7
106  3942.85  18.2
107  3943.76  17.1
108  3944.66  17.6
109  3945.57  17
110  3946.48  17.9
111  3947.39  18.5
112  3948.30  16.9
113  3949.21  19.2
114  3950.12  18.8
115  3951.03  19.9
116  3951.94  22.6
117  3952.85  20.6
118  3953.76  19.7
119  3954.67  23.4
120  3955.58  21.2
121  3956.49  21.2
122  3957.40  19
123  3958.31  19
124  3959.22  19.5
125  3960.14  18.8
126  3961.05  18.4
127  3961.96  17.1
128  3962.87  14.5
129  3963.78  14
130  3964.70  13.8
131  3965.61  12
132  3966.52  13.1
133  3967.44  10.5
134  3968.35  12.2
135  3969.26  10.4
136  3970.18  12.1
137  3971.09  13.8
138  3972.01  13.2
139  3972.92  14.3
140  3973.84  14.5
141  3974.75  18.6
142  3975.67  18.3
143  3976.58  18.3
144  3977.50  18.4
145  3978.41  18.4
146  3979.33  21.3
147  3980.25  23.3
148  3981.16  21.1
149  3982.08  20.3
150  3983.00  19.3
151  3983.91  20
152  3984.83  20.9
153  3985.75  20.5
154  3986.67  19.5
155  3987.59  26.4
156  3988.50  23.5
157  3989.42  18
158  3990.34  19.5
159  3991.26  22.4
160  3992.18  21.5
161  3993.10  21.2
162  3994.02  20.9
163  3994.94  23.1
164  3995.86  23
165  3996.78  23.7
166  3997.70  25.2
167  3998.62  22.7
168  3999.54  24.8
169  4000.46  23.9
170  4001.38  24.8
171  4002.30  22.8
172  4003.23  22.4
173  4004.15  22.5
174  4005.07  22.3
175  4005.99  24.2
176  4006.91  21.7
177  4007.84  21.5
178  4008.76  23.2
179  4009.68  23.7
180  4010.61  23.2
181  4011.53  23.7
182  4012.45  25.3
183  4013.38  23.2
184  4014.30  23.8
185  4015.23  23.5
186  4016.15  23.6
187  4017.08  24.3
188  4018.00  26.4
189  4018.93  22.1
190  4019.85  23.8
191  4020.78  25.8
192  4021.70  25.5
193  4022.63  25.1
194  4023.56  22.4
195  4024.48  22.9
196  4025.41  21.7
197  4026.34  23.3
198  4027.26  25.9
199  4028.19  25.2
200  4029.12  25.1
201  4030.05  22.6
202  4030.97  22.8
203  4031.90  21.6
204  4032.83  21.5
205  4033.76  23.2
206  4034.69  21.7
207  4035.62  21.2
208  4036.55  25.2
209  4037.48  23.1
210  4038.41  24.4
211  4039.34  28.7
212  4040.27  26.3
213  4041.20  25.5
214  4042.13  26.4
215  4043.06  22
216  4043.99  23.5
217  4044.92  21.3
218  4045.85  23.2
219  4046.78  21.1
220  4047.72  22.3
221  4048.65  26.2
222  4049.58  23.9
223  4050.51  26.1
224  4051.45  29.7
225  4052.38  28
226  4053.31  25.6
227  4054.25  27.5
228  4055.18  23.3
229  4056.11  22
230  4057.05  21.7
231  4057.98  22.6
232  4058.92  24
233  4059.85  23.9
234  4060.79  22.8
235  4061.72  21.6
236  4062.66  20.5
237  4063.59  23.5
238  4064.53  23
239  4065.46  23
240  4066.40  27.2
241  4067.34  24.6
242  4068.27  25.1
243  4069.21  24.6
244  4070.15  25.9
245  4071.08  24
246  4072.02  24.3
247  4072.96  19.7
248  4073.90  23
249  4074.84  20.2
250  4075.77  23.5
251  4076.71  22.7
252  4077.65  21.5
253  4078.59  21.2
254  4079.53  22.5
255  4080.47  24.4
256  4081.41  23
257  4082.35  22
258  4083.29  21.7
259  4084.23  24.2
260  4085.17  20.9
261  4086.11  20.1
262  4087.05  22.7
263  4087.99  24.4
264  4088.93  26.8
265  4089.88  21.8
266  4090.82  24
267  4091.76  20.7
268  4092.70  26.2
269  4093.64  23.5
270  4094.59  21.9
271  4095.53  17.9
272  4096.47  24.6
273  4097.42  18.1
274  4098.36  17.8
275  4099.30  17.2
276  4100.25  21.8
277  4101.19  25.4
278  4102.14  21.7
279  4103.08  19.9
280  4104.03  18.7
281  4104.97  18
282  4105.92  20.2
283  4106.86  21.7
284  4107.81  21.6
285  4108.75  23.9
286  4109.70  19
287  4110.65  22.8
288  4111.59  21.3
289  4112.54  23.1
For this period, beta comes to 190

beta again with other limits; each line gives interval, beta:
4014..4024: 566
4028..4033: 515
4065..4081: 552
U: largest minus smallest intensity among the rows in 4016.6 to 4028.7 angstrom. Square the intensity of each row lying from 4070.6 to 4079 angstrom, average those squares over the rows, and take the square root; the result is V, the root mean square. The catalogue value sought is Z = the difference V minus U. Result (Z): 17.6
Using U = 4.7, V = 22.3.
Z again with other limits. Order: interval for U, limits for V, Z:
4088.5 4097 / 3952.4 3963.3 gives 10.6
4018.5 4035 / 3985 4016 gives 18.4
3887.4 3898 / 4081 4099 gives 16.4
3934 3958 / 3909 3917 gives 8.6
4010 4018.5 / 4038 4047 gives 21.2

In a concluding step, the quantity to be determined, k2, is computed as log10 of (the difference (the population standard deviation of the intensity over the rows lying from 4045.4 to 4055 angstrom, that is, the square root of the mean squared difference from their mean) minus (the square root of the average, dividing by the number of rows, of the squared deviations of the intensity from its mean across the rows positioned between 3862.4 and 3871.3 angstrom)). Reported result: -0.16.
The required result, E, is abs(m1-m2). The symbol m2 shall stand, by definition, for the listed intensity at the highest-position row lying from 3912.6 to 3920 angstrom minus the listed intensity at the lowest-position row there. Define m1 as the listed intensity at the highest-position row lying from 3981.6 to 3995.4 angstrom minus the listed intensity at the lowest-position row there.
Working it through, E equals 5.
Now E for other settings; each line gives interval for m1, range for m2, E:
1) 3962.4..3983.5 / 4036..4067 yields 3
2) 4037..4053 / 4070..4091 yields 7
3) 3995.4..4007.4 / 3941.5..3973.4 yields 4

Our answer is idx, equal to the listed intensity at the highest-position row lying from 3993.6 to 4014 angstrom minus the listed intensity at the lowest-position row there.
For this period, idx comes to 2.3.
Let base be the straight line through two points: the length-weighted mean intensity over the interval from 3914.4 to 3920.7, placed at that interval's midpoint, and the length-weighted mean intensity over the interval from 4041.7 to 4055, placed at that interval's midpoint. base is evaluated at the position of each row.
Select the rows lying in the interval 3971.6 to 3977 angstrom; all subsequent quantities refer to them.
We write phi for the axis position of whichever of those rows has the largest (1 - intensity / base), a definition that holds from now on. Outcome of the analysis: 3972.01 angstrom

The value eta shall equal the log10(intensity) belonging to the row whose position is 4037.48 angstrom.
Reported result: 1.36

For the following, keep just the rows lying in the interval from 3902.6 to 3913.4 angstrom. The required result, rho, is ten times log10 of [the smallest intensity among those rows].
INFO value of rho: 12.8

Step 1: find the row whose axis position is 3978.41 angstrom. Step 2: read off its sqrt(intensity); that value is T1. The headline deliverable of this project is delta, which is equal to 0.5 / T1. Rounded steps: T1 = 4.29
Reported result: 0.117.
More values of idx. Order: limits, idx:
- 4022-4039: -0.7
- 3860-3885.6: -2.2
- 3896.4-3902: 1.3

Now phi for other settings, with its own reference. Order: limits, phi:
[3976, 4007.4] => 3989.42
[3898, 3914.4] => 3902.20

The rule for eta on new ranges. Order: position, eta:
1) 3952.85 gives 1.31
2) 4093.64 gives 1.37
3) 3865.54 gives 1.32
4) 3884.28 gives 1.26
